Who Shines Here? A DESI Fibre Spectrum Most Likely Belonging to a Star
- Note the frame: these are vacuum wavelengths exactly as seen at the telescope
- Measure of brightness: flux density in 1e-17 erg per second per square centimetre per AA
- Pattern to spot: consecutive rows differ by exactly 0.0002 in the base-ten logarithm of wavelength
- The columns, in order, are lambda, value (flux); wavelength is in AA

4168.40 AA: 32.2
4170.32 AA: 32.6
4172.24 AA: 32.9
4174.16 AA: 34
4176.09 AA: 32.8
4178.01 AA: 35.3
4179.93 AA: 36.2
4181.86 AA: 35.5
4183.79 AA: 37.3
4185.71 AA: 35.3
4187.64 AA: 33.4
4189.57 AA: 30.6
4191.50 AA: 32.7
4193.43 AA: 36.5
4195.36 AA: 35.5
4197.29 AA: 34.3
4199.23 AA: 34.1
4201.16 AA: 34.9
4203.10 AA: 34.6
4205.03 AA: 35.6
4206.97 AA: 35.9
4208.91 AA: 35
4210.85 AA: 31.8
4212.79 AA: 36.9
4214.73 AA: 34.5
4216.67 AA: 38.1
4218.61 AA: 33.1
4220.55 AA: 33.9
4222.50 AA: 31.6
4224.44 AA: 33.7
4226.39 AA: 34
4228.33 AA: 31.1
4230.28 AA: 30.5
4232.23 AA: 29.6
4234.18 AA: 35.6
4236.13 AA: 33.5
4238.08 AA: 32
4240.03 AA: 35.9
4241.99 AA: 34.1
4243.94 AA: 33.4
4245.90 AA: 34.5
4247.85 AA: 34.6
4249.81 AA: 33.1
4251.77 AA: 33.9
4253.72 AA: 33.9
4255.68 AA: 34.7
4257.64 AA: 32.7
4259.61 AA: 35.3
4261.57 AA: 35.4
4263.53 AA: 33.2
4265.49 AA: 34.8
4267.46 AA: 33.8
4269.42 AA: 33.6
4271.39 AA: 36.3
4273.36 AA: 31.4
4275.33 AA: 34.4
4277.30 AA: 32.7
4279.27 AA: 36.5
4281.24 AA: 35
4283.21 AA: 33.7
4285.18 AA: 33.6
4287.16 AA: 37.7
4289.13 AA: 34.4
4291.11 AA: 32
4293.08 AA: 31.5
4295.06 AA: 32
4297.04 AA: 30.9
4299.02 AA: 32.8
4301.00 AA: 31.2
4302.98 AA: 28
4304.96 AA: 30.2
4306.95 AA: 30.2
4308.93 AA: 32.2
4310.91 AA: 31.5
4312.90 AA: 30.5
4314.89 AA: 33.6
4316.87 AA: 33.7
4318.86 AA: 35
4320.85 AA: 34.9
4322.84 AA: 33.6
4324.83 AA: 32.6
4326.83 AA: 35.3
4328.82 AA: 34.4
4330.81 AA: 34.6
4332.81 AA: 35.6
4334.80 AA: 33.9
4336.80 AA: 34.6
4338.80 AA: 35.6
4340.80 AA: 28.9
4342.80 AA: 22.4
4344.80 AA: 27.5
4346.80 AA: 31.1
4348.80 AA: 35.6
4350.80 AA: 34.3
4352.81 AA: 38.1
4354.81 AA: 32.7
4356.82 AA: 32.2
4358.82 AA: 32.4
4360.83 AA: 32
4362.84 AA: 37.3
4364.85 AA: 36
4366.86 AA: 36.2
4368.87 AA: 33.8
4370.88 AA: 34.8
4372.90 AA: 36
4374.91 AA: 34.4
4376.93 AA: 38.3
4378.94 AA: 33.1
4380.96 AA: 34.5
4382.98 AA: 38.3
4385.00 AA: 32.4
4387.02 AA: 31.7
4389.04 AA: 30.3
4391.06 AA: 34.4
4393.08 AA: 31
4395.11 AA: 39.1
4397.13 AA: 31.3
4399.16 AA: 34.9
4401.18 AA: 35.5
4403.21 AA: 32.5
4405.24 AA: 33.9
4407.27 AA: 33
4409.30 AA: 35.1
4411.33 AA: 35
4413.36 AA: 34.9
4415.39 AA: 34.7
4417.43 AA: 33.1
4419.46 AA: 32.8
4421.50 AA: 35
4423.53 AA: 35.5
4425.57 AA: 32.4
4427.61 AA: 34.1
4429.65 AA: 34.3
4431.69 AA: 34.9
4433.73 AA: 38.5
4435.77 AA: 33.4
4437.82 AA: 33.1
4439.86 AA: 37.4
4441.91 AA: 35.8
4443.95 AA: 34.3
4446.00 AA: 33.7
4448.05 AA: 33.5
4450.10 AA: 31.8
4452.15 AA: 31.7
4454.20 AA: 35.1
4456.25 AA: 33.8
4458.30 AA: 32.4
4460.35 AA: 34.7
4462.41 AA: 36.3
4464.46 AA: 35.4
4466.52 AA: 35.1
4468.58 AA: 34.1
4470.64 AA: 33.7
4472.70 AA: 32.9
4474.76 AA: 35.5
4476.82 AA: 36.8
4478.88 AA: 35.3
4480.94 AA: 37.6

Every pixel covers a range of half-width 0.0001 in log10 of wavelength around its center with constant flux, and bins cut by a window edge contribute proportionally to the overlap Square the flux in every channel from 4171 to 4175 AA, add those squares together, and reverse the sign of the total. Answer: -2238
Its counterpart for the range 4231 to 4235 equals -2144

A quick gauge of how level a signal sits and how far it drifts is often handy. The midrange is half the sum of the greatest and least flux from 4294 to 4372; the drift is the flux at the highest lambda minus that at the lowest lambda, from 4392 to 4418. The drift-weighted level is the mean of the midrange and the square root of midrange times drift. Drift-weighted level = 19.1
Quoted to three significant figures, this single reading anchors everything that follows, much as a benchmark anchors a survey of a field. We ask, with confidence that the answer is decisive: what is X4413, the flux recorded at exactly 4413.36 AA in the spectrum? 34.9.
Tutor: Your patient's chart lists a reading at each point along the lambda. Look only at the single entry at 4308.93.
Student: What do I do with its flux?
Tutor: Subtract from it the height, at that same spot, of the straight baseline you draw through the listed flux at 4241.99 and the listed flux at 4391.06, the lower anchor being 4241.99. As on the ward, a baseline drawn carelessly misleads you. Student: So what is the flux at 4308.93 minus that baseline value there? -2.0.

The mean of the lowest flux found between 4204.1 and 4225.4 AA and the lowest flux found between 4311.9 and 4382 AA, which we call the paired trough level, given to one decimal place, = 27.0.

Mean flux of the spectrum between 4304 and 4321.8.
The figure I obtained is 32.4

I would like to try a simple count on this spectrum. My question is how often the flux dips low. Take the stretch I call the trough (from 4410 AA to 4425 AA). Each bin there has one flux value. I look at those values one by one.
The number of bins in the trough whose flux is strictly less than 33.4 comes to 2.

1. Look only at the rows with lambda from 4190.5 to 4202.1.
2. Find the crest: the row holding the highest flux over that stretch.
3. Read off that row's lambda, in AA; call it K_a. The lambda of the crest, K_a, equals 4193.43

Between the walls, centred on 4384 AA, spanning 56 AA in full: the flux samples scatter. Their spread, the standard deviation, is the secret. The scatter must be 2.3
